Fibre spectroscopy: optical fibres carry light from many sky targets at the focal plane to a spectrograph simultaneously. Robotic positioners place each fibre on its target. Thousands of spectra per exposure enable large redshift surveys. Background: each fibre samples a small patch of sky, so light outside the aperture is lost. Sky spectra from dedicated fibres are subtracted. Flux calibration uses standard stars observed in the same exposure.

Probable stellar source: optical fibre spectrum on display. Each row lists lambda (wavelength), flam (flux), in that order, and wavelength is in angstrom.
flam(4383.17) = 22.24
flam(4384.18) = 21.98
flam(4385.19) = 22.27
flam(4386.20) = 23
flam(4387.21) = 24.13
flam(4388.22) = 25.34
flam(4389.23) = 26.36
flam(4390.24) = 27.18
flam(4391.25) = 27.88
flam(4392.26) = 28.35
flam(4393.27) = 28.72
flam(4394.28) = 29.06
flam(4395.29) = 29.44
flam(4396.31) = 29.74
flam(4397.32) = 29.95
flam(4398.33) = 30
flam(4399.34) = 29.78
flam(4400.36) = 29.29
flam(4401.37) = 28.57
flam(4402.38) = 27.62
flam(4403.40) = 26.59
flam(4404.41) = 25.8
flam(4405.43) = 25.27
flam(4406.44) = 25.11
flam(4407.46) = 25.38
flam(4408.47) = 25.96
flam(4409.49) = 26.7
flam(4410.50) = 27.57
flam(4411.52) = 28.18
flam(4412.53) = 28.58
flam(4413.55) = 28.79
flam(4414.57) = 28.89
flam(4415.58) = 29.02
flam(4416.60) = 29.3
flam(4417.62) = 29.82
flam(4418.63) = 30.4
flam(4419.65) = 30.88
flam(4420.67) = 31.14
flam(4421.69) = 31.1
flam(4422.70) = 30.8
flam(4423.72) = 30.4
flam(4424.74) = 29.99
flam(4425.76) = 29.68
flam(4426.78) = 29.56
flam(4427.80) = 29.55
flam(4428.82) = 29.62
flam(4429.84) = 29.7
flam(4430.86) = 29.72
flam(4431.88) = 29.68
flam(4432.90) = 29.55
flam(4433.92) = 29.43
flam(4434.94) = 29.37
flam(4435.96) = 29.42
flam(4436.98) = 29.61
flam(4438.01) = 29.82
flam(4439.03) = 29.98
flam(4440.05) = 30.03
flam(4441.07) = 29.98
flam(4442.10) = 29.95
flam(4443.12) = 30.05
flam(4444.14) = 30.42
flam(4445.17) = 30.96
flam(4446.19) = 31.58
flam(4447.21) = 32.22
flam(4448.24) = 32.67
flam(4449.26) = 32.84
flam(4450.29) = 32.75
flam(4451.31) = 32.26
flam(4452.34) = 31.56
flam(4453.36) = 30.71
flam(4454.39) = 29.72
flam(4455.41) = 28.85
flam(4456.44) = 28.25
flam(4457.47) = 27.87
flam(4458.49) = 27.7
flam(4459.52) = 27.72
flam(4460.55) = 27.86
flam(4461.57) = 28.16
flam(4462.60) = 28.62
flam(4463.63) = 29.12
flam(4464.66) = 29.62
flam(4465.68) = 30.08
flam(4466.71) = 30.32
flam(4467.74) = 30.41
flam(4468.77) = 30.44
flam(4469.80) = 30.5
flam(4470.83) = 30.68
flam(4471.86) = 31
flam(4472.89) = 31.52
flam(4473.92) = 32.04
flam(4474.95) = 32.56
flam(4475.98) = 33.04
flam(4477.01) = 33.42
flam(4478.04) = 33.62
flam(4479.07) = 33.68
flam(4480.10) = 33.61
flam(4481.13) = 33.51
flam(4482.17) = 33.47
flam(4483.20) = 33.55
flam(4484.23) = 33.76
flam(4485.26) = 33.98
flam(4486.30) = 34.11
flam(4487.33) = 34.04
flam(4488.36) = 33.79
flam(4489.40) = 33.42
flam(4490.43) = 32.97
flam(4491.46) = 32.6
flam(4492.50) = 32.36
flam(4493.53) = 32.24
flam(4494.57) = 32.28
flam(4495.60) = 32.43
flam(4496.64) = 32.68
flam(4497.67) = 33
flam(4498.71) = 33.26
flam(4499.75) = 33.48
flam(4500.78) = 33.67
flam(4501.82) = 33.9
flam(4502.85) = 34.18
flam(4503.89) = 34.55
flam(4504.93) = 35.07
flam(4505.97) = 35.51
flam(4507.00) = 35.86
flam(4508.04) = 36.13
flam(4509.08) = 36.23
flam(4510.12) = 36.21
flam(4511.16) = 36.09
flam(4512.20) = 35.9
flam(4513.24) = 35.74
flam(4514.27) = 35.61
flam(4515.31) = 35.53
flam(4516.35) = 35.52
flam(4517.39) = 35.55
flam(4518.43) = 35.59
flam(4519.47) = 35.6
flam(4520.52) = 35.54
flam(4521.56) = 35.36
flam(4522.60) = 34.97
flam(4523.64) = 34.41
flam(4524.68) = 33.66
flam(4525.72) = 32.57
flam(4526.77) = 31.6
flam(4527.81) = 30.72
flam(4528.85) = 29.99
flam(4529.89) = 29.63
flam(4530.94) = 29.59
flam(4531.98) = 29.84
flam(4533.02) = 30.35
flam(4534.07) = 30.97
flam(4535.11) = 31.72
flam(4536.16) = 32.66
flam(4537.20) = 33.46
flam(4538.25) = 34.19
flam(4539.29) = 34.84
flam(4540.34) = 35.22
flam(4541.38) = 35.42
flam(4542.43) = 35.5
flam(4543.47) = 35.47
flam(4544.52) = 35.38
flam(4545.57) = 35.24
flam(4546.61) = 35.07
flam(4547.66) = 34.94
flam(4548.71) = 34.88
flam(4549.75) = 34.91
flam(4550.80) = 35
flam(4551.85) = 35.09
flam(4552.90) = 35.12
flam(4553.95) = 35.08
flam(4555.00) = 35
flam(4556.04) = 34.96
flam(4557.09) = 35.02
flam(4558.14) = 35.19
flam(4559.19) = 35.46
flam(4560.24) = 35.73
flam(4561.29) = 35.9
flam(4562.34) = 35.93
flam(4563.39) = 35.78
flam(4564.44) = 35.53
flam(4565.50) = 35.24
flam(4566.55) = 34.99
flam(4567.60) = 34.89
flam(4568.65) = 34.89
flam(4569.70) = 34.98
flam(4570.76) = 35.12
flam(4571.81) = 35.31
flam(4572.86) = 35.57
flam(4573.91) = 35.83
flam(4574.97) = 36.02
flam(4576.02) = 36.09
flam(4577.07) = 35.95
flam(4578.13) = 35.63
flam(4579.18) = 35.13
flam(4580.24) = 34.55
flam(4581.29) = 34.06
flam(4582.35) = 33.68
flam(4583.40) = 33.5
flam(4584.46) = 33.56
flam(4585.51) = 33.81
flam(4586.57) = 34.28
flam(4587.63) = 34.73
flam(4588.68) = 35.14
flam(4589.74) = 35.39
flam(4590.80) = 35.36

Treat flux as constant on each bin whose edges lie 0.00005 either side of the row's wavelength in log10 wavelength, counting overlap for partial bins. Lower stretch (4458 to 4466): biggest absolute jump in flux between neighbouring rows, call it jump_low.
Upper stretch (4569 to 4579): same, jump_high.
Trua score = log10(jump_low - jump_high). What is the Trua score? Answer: -0.74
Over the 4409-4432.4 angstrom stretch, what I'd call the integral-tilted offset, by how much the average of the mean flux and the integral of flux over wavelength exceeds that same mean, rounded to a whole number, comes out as 331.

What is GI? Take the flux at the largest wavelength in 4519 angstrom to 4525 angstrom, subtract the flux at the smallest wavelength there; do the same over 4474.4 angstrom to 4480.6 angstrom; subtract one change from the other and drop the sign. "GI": 3.0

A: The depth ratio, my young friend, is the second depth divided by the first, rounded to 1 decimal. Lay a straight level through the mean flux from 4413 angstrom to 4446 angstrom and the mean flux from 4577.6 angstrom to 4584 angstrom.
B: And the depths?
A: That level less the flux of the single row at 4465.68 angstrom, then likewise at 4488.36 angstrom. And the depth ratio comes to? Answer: -2.4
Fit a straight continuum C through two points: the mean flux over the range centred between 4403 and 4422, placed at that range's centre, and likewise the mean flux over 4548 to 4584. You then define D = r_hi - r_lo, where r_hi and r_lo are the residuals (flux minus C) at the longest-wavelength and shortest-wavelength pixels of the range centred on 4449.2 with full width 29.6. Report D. -1.6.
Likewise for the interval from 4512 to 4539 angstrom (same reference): -2.9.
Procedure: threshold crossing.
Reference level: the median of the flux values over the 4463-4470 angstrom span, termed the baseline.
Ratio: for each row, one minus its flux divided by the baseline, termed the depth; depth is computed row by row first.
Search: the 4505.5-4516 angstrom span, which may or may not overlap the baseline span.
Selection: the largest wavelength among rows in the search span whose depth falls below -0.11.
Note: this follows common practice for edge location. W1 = 4515.31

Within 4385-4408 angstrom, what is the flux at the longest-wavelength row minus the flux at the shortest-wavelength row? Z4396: 3.1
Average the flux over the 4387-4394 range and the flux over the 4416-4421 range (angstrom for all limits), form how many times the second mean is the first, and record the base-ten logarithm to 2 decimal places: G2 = 0.05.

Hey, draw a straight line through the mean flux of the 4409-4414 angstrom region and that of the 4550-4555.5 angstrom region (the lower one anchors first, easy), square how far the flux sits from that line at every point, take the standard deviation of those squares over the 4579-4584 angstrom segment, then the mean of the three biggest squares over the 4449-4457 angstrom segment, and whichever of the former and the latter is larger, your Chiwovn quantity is 7.4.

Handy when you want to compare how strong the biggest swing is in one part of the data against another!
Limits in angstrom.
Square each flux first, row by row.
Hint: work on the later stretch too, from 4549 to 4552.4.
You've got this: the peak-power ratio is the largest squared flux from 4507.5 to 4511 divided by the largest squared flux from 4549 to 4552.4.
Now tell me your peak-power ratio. 1.07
